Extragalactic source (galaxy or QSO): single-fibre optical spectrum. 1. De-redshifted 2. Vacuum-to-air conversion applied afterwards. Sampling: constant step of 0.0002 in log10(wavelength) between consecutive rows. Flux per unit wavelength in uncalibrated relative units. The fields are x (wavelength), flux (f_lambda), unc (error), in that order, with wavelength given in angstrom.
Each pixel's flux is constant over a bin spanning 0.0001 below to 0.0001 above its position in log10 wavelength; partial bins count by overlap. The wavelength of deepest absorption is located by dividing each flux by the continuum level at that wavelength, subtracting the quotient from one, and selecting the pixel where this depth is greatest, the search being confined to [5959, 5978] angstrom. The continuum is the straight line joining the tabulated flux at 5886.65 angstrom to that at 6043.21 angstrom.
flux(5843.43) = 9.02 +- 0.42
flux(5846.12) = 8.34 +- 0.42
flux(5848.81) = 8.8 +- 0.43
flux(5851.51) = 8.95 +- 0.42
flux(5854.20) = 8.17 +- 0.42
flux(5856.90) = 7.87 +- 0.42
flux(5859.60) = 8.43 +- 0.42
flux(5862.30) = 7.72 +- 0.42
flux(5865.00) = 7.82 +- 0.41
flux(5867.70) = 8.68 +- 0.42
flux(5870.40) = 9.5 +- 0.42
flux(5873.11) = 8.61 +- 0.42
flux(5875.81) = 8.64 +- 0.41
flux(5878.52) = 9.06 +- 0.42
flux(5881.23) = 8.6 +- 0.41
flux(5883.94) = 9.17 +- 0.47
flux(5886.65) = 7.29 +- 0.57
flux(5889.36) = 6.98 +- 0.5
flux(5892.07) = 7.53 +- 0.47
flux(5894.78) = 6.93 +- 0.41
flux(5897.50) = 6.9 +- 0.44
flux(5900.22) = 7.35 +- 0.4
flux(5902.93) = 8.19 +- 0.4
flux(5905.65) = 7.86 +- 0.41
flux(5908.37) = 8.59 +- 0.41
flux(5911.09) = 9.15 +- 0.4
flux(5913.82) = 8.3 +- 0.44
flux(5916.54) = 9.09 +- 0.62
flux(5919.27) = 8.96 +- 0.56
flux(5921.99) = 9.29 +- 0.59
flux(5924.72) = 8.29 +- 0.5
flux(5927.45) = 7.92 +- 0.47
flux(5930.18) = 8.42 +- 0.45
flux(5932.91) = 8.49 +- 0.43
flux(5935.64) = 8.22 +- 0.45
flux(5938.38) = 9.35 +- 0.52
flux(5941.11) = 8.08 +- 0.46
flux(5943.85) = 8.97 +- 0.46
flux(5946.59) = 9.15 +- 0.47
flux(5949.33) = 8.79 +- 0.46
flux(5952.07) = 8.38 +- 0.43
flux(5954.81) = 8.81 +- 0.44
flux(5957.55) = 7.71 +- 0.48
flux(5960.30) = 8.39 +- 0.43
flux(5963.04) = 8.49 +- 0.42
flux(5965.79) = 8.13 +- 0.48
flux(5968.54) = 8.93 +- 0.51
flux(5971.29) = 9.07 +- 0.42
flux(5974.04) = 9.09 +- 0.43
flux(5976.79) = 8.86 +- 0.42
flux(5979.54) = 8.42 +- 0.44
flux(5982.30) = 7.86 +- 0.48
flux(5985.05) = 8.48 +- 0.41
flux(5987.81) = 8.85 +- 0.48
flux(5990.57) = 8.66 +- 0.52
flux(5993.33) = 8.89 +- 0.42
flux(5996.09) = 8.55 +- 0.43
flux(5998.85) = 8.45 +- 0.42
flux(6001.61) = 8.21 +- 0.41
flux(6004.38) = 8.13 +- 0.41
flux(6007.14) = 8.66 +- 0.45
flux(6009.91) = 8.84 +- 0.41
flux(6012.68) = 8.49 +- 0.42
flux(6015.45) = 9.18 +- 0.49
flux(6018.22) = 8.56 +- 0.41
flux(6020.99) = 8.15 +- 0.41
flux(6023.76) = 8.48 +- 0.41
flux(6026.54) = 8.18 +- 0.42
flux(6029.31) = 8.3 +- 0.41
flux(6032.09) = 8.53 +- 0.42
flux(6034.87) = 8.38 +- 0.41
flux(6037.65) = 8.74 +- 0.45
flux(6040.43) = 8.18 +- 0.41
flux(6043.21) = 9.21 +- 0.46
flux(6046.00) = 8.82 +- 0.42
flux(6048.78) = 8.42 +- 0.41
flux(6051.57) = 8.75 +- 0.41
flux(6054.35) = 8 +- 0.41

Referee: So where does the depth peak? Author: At 5965.79 angstrom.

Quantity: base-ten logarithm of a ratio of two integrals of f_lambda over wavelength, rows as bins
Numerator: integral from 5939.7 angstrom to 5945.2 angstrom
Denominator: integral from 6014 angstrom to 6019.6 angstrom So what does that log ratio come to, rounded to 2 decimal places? -0.02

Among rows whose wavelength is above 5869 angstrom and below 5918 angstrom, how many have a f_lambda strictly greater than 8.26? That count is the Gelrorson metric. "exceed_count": 10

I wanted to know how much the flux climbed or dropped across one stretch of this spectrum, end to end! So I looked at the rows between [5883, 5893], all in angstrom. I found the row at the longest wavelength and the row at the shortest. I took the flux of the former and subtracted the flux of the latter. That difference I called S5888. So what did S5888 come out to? -1.6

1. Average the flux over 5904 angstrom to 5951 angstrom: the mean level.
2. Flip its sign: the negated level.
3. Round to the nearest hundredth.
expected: -8.64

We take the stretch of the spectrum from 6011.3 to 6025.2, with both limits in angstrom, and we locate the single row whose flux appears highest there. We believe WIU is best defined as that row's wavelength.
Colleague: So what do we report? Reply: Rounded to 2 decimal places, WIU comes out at 6015.45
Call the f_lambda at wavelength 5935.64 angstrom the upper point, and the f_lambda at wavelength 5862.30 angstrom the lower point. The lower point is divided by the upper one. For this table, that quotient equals 0.94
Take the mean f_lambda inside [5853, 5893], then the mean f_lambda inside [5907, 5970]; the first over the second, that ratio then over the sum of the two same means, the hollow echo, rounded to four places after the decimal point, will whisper 0.0570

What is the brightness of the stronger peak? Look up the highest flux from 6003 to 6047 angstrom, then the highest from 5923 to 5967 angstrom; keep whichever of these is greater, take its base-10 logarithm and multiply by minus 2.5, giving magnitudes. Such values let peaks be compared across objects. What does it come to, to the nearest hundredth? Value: -2.43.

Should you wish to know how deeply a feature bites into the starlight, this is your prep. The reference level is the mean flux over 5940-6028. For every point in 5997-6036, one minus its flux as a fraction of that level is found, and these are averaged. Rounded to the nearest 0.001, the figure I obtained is 0.011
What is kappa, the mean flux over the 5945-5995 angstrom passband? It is 8.61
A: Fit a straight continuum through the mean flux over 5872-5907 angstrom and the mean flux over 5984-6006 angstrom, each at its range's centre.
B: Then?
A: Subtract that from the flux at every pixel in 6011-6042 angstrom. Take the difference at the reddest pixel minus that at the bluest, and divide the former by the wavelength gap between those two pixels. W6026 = -0.017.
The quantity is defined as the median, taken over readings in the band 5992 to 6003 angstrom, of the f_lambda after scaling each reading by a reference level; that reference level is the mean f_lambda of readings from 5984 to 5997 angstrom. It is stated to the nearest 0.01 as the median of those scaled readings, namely 0.98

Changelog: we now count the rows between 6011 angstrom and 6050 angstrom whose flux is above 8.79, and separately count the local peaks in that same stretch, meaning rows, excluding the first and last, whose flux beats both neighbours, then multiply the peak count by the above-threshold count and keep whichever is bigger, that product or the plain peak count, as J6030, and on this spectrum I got 15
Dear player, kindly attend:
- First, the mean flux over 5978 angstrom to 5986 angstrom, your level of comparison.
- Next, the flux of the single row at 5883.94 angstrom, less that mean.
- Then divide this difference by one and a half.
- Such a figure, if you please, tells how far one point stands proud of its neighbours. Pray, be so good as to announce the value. 0.61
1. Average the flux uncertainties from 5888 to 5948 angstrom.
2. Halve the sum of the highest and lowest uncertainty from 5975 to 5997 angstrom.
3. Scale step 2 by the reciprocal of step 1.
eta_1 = 0.997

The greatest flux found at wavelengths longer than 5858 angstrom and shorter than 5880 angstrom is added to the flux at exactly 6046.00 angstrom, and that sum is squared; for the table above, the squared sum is 336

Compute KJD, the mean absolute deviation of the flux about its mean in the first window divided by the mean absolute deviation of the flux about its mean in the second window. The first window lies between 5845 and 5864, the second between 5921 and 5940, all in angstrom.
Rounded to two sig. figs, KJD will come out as 0.81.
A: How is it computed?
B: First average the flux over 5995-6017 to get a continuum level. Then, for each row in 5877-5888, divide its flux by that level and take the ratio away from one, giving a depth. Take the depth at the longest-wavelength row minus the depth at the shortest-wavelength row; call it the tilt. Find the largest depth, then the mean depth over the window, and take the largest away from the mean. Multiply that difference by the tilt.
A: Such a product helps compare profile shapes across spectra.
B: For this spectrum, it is -0.030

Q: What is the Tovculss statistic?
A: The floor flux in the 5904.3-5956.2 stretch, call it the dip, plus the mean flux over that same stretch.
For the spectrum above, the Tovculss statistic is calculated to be 16.5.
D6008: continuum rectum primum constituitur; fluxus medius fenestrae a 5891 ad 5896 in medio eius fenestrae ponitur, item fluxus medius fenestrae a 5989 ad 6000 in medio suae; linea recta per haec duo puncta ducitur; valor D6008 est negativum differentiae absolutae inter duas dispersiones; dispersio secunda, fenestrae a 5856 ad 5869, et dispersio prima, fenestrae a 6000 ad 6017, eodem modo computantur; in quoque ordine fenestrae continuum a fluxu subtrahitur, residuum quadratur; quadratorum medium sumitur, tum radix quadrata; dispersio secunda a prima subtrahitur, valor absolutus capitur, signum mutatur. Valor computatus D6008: -1.0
